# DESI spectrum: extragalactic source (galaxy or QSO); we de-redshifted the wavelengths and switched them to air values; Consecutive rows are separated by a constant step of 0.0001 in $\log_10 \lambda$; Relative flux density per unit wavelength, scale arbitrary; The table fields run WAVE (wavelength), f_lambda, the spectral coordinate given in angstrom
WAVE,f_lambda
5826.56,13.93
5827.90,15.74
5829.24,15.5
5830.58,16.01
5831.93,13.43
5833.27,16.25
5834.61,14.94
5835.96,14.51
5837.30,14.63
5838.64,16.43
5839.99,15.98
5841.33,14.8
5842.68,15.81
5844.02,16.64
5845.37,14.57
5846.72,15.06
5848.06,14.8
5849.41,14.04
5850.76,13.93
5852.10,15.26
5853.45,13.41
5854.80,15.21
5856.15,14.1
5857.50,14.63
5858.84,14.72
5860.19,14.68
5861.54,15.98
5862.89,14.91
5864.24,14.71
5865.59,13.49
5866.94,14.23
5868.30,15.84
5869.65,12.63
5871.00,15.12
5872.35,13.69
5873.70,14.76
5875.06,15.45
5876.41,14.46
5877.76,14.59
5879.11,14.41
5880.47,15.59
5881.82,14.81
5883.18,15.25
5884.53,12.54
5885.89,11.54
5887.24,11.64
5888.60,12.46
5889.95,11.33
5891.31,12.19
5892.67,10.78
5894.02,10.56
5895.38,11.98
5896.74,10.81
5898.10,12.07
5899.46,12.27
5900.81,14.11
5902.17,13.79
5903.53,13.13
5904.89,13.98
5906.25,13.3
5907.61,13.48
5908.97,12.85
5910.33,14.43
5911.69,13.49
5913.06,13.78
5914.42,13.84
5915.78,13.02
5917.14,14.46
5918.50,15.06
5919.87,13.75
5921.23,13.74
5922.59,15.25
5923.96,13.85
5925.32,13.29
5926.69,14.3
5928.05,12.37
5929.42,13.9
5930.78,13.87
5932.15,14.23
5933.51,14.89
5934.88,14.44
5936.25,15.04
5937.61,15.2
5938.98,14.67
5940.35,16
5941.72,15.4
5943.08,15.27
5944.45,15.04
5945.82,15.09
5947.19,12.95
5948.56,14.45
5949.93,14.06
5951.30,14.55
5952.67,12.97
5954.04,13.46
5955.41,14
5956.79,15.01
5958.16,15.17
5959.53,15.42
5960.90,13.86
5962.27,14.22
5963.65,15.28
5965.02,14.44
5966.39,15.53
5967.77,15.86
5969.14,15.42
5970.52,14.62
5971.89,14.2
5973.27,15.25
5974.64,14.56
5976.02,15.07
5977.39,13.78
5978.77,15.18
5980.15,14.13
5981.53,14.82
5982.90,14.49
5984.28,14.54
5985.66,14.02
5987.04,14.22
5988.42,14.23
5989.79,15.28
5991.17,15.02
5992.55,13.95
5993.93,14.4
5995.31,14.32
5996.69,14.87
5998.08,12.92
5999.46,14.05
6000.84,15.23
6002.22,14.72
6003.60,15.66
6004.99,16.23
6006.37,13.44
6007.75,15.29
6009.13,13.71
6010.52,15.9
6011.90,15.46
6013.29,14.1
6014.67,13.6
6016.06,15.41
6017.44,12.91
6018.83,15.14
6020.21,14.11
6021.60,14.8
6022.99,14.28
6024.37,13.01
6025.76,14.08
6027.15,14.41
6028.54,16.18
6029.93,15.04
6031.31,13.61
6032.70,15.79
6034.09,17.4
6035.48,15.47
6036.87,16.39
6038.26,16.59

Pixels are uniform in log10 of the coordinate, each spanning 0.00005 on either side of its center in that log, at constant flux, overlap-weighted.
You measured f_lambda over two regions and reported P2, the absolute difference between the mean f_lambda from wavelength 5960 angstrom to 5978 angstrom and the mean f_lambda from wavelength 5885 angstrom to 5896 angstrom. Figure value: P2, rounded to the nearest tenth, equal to 3.2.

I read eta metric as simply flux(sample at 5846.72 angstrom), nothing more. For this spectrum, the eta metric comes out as 15.06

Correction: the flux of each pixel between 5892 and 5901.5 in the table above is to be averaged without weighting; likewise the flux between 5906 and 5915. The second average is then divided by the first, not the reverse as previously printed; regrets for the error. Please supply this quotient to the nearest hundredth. 1.15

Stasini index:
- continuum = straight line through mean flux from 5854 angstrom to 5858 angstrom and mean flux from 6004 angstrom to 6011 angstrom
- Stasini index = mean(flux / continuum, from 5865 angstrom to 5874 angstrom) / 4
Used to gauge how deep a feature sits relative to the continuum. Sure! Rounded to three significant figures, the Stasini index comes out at 0.243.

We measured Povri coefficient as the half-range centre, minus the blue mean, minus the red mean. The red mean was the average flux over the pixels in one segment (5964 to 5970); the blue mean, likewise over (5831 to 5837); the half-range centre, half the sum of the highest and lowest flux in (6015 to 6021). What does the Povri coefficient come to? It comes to -15.9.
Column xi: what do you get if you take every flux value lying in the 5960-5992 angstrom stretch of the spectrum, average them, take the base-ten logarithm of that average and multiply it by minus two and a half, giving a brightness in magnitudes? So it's -2.92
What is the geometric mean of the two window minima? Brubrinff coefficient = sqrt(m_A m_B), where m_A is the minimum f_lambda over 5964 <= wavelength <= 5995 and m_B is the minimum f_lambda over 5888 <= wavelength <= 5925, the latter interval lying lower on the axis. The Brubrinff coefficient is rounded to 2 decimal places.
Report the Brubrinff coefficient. 12.06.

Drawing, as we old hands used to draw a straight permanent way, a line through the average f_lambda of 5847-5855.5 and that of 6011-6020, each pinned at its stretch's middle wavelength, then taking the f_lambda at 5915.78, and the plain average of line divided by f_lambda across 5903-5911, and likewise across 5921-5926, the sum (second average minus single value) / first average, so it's -11.2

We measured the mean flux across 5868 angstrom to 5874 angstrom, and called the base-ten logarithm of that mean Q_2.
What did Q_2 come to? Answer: 1.16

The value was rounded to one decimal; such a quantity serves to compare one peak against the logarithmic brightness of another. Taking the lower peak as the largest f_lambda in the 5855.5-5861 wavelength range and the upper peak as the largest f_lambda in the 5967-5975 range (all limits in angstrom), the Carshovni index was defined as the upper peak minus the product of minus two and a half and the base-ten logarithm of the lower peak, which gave 18.8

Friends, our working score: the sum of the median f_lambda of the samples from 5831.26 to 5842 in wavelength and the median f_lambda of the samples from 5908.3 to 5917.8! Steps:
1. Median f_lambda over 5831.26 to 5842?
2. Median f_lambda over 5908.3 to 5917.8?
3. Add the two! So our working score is 28.65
